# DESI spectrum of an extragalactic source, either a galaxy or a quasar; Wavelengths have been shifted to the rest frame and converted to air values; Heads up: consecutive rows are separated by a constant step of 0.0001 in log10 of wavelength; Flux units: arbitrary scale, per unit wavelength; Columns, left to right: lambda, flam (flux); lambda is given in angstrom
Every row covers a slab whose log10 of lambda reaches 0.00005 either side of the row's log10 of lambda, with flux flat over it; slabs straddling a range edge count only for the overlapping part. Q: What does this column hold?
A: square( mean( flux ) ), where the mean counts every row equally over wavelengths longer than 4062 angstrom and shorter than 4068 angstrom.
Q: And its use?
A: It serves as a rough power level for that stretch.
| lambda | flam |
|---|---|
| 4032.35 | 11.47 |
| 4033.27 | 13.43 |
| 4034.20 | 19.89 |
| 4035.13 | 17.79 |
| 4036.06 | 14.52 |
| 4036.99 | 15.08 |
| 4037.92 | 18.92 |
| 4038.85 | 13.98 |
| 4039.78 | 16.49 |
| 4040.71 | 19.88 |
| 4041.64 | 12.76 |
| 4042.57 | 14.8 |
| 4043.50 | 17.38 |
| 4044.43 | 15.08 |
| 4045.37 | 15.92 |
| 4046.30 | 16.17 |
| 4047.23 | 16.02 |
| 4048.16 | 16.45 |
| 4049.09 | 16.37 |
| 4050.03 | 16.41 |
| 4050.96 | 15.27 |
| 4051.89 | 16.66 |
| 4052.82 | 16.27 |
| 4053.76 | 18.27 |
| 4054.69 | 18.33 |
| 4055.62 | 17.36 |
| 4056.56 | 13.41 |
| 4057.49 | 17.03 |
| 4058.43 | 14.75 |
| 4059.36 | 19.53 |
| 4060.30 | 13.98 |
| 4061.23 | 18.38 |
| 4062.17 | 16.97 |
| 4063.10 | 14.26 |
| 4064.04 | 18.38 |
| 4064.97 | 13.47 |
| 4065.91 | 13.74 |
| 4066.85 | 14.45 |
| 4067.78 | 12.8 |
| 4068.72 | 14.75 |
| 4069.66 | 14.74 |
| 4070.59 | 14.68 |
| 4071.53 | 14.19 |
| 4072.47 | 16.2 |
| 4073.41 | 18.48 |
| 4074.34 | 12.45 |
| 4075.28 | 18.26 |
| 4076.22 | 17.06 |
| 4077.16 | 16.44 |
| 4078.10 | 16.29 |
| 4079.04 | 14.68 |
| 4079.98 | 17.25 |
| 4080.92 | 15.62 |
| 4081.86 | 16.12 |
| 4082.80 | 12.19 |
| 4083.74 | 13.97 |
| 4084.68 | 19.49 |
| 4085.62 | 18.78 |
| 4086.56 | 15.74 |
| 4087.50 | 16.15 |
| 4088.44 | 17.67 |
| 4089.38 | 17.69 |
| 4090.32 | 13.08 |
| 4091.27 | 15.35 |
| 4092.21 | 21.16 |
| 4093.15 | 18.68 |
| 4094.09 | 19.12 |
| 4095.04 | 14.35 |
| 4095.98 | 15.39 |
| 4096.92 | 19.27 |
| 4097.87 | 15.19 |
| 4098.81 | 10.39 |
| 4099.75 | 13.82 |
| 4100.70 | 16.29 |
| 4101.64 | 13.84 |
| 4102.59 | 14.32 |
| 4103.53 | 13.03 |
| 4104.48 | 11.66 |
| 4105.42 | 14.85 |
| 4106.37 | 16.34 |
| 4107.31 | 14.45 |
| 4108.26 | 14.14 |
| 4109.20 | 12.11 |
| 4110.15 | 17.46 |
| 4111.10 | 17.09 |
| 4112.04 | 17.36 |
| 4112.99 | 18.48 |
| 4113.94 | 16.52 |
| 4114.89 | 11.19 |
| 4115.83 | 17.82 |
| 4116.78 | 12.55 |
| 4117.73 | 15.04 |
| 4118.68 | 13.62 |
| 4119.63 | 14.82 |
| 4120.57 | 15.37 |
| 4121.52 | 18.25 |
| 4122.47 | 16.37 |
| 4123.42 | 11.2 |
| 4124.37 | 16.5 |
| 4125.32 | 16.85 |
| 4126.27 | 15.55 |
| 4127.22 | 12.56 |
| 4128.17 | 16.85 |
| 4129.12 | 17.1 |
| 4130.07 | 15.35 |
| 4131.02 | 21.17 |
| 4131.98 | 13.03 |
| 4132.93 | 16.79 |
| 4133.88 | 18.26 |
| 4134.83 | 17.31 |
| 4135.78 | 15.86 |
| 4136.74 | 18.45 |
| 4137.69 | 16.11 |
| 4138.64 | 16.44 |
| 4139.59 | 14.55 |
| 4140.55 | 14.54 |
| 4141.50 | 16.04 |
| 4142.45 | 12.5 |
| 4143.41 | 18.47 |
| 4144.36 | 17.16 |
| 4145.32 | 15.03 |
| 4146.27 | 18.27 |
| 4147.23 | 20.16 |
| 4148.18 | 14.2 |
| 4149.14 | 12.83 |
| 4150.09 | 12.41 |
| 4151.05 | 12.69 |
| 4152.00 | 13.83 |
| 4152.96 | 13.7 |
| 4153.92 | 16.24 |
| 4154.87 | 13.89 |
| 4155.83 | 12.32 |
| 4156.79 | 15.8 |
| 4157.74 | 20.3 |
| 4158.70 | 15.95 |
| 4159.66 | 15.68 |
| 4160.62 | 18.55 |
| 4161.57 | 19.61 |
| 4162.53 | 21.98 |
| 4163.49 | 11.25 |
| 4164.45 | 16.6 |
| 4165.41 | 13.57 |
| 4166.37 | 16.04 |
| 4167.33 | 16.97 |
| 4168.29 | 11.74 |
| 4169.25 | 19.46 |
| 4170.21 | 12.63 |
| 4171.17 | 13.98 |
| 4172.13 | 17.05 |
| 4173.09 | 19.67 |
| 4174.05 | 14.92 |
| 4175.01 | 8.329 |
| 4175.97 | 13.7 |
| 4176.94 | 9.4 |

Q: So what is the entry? 221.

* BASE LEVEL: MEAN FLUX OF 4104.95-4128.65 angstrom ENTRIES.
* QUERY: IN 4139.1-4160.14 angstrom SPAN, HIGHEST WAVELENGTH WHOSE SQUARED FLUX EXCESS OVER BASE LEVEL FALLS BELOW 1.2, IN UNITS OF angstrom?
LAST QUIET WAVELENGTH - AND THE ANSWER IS 4159.66 angstrom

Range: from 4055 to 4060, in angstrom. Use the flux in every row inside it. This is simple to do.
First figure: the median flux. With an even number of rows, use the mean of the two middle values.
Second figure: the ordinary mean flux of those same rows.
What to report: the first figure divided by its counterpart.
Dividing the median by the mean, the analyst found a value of 1.04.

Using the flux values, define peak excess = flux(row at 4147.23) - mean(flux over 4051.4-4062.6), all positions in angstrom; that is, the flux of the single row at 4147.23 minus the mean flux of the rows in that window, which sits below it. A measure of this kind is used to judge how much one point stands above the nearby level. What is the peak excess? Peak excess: 3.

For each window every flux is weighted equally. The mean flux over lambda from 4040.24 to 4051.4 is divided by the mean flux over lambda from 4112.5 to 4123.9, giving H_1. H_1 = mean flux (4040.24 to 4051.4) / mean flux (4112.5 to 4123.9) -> 1.06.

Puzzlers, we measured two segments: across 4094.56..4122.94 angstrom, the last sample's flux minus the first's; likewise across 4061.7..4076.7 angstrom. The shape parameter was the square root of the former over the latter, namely 4.7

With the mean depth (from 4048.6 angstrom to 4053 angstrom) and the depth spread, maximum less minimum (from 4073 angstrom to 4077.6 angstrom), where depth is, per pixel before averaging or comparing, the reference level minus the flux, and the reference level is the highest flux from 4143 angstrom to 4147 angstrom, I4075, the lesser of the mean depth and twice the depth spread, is 2.3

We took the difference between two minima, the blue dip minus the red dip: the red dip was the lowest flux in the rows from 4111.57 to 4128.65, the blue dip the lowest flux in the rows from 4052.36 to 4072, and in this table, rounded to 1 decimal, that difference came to 1.6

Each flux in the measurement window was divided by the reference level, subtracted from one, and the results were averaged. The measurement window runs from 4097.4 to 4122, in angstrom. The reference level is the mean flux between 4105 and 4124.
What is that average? 0.027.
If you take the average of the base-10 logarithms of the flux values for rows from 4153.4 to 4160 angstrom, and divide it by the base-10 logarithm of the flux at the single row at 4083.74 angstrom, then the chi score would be 1.04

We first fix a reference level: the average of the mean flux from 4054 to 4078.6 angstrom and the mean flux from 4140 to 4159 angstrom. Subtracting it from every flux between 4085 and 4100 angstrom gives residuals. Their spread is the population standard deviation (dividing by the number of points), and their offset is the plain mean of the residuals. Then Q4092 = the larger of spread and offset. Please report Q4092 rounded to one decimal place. 2.7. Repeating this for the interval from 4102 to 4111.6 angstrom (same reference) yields 1.9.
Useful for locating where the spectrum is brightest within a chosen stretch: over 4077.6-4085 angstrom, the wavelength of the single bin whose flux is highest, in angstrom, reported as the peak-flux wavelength 4084.68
